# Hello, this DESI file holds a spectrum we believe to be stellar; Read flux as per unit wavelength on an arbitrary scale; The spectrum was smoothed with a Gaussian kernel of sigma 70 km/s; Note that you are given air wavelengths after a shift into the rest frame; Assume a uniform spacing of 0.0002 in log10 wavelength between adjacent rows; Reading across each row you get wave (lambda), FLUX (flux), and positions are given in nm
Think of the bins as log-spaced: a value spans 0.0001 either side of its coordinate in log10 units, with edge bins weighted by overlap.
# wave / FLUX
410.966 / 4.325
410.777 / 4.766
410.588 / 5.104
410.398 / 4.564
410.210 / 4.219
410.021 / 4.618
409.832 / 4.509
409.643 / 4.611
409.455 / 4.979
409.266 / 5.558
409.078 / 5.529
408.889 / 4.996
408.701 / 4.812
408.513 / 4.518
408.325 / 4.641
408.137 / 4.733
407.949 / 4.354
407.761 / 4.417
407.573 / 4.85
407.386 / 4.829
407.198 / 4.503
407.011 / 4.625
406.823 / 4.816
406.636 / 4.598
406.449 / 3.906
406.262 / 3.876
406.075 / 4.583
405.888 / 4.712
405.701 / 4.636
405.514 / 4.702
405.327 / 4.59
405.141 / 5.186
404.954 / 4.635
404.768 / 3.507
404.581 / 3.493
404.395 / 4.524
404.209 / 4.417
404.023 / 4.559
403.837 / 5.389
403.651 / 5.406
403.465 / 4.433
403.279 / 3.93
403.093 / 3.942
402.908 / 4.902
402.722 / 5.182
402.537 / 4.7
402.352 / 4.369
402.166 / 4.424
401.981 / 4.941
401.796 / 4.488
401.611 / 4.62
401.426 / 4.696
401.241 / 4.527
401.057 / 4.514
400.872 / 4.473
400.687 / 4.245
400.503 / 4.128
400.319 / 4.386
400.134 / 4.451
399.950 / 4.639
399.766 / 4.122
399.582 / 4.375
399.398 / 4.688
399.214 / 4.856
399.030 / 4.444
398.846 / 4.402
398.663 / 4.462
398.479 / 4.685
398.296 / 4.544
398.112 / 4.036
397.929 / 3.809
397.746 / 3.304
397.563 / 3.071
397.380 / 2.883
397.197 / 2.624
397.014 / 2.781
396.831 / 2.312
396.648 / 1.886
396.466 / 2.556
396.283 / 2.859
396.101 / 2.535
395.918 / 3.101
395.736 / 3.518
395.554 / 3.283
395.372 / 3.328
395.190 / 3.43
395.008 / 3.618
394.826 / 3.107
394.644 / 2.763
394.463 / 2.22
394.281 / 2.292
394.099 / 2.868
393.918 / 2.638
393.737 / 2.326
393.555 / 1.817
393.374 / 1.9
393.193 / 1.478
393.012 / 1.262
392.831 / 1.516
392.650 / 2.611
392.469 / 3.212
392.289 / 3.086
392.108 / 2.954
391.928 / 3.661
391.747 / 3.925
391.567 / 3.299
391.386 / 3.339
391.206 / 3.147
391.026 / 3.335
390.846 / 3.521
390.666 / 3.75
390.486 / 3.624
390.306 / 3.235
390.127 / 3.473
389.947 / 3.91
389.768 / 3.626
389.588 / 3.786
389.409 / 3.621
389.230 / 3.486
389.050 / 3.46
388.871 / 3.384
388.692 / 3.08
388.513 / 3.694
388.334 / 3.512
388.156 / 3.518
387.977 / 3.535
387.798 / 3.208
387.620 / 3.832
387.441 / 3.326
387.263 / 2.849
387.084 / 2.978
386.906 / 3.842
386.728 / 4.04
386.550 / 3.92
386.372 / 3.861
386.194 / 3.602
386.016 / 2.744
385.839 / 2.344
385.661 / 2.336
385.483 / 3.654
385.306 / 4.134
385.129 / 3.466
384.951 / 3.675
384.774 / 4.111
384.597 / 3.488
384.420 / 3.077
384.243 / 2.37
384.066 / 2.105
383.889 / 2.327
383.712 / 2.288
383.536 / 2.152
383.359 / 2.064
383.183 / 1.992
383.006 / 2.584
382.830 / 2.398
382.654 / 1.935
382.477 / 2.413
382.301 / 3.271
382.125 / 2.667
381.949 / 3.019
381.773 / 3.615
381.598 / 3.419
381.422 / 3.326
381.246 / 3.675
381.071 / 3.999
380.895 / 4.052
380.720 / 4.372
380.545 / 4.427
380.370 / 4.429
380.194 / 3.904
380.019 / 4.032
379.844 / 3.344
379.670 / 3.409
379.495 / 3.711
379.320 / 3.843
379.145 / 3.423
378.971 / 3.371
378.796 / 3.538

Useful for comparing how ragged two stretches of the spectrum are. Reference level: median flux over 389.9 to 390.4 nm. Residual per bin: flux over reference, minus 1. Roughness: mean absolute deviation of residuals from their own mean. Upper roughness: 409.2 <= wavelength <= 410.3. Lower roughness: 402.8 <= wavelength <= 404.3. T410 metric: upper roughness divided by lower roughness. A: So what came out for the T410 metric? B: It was 0.76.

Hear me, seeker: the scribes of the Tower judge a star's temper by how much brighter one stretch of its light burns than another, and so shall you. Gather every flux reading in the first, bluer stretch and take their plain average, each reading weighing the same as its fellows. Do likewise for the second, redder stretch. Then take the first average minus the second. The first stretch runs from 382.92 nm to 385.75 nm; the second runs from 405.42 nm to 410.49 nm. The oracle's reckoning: -1.8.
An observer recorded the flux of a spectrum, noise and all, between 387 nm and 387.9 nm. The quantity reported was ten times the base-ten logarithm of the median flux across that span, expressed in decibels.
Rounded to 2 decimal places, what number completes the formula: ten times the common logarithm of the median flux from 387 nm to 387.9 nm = 5.06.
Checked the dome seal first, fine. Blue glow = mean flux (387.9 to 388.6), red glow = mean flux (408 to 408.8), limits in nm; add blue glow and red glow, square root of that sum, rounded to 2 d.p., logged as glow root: 2.87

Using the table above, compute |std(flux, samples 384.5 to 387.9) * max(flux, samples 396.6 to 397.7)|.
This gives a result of 1.7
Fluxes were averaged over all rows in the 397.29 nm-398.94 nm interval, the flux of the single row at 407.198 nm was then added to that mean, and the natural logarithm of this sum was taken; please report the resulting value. 2.13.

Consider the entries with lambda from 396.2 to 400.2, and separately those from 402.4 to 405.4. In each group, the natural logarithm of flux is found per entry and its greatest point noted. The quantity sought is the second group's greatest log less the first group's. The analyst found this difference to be 0.11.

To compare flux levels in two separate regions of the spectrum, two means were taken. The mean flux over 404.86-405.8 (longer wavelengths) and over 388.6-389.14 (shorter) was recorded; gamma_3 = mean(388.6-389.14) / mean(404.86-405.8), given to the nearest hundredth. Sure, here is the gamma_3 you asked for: 0.70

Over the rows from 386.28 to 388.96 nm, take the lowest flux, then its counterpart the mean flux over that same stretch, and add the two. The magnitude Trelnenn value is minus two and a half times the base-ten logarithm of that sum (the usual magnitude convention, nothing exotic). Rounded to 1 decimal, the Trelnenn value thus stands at -2.0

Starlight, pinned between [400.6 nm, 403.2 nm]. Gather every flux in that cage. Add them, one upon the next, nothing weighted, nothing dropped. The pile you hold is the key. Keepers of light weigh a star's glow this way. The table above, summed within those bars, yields 64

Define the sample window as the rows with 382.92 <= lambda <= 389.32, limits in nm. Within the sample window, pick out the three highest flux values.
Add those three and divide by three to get 4.1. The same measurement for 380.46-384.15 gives 4.3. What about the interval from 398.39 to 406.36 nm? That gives 5.3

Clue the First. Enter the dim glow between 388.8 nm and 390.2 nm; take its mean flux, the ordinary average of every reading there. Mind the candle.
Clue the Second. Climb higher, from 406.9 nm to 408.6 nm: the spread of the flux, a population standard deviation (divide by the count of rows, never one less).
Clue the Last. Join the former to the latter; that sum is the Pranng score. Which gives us 3.8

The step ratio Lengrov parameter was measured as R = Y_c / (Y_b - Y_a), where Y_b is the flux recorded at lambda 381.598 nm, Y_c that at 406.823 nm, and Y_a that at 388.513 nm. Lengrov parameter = -18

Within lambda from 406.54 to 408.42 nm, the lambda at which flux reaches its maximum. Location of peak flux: 407.573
